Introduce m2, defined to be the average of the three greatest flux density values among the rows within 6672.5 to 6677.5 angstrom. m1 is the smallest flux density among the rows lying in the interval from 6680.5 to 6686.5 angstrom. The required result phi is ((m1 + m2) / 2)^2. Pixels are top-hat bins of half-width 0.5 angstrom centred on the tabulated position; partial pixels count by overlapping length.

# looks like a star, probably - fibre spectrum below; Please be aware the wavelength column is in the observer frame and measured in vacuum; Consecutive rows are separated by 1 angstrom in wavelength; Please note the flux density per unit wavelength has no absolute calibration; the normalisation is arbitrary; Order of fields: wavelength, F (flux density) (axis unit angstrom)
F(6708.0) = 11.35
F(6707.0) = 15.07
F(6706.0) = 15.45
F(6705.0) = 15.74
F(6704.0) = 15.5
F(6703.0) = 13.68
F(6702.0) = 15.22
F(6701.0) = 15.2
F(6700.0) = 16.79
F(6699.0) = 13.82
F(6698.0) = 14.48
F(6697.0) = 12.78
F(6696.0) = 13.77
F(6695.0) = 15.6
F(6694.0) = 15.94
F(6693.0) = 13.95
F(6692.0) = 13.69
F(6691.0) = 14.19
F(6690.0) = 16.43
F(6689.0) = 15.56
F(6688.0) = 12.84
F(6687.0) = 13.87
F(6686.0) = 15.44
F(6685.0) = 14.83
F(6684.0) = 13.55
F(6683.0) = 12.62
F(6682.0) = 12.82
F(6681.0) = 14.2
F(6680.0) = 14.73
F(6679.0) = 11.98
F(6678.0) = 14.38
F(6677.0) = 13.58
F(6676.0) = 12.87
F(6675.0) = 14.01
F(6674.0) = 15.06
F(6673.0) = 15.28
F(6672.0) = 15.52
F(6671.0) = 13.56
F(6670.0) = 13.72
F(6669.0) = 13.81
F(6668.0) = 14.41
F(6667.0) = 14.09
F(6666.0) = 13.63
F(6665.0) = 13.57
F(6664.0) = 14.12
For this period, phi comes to 188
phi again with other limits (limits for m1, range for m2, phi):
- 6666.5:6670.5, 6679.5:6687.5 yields 206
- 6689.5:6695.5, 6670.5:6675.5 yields 210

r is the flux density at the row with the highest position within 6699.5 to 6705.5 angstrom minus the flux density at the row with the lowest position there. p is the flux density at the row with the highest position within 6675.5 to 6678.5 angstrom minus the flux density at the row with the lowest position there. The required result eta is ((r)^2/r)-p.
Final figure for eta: -3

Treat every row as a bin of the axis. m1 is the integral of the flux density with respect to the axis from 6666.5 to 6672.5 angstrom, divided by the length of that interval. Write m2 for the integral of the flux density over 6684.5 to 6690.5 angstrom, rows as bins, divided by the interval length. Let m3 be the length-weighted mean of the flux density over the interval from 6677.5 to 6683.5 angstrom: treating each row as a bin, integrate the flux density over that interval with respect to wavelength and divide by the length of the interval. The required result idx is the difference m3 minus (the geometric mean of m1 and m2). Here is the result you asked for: -1.0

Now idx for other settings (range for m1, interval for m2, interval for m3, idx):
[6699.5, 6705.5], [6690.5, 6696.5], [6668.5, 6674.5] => -0.4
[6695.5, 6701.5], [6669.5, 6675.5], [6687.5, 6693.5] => -0.1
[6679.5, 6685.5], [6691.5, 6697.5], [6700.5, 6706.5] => 1.1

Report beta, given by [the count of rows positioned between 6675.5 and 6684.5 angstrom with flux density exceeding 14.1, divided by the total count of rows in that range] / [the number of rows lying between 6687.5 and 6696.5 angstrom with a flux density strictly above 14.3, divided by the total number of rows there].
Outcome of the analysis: 0.75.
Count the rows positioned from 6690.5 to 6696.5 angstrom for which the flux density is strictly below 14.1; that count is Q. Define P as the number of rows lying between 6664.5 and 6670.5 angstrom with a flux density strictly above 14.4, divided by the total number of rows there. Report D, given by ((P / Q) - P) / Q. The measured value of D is -0.037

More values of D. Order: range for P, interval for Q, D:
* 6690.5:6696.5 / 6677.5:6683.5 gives -0.074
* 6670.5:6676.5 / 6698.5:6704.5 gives -0.125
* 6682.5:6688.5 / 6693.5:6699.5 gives -0.074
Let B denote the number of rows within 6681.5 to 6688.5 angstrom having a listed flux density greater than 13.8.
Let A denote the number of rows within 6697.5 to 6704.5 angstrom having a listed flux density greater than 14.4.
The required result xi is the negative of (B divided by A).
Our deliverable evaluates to -0.6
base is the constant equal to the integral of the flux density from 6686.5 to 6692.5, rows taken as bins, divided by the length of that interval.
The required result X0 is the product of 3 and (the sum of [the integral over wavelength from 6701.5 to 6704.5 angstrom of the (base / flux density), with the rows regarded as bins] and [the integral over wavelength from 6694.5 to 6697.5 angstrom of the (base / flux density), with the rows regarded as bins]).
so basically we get 18.1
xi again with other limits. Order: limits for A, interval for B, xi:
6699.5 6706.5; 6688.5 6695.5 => -1.0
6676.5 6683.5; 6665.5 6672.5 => -4.0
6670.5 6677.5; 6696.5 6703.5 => -1.7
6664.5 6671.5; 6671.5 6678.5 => -5.0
